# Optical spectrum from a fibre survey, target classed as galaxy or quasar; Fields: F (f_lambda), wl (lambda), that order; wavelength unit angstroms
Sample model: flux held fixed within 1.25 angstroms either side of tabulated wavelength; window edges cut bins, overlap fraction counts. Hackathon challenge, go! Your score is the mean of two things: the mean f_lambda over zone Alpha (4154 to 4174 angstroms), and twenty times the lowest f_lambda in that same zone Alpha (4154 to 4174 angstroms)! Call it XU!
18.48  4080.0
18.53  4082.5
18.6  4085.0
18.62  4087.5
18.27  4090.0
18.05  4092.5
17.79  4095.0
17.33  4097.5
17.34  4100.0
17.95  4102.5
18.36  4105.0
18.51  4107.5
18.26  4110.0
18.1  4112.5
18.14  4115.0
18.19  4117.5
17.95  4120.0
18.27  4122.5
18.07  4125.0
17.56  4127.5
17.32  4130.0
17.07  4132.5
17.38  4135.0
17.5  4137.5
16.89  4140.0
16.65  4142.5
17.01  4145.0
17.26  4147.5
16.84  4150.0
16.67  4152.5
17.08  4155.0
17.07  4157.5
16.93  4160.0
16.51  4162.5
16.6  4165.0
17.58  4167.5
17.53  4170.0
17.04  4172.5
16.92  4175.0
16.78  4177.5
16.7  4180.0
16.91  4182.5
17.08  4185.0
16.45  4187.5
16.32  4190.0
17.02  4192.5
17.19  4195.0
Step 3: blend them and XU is 174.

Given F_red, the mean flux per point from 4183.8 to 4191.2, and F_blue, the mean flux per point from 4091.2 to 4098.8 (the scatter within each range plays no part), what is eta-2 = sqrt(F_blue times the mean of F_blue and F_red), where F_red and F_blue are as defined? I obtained 17.4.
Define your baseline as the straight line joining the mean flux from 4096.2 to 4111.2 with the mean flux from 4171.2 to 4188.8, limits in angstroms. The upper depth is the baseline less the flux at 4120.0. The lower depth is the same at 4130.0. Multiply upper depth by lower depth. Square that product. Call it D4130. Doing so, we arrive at 0.0034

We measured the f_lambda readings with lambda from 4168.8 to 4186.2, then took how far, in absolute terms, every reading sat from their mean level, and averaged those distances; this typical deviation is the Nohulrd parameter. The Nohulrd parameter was 0.19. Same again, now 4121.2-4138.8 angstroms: 0.33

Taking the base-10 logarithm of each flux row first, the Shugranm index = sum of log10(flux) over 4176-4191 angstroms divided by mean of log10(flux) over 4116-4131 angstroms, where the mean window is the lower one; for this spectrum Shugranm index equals 5.86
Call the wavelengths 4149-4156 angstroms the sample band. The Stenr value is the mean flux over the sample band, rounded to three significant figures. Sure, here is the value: 16.9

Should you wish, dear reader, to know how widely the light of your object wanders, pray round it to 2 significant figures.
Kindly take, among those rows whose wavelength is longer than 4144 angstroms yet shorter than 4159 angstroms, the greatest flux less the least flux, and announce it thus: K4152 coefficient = 0.59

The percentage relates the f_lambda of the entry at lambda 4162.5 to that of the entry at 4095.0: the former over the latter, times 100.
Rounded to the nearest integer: 93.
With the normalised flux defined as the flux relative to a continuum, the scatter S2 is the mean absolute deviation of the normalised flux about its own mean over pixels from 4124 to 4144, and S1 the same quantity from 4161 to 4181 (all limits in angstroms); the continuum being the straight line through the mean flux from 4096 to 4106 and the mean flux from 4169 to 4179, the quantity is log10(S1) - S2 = -1.76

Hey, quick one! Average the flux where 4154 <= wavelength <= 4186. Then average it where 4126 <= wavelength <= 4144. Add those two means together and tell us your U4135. 34.2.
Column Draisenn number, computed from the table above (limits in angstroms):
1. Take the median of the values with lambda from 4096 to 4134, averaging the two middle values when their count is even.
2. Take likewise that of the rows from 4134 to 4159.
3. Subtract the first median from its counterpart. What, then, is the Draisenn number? -1.03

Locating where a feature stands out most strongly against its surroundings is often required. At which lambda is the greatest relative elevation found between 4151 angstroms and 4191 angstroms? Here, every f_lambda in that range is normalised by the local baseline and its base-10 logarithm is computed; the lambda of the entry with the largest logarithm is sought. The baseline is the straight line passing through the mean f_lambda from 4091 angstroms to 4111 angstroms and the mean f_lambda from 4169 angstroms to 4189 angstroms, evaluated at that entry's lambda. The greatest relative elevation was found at 4167.5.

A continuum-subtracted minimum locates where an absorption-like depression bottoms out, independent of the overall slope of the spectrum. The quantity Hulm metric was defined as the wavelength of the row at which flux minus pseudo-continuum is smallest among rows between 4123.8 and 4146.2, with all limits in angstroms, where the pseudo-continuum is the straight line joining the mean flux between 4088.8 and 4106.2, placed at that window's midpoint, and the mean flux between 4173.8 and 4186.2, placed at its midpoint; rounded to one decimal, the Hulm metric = 4142.5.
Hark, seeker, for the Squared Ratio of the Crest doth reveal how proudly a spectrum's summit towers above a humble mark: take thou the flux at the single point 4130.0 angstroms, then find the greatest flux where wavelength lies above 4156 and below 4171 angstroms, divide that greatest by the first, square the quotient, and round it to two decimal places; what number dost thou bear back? 1.03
